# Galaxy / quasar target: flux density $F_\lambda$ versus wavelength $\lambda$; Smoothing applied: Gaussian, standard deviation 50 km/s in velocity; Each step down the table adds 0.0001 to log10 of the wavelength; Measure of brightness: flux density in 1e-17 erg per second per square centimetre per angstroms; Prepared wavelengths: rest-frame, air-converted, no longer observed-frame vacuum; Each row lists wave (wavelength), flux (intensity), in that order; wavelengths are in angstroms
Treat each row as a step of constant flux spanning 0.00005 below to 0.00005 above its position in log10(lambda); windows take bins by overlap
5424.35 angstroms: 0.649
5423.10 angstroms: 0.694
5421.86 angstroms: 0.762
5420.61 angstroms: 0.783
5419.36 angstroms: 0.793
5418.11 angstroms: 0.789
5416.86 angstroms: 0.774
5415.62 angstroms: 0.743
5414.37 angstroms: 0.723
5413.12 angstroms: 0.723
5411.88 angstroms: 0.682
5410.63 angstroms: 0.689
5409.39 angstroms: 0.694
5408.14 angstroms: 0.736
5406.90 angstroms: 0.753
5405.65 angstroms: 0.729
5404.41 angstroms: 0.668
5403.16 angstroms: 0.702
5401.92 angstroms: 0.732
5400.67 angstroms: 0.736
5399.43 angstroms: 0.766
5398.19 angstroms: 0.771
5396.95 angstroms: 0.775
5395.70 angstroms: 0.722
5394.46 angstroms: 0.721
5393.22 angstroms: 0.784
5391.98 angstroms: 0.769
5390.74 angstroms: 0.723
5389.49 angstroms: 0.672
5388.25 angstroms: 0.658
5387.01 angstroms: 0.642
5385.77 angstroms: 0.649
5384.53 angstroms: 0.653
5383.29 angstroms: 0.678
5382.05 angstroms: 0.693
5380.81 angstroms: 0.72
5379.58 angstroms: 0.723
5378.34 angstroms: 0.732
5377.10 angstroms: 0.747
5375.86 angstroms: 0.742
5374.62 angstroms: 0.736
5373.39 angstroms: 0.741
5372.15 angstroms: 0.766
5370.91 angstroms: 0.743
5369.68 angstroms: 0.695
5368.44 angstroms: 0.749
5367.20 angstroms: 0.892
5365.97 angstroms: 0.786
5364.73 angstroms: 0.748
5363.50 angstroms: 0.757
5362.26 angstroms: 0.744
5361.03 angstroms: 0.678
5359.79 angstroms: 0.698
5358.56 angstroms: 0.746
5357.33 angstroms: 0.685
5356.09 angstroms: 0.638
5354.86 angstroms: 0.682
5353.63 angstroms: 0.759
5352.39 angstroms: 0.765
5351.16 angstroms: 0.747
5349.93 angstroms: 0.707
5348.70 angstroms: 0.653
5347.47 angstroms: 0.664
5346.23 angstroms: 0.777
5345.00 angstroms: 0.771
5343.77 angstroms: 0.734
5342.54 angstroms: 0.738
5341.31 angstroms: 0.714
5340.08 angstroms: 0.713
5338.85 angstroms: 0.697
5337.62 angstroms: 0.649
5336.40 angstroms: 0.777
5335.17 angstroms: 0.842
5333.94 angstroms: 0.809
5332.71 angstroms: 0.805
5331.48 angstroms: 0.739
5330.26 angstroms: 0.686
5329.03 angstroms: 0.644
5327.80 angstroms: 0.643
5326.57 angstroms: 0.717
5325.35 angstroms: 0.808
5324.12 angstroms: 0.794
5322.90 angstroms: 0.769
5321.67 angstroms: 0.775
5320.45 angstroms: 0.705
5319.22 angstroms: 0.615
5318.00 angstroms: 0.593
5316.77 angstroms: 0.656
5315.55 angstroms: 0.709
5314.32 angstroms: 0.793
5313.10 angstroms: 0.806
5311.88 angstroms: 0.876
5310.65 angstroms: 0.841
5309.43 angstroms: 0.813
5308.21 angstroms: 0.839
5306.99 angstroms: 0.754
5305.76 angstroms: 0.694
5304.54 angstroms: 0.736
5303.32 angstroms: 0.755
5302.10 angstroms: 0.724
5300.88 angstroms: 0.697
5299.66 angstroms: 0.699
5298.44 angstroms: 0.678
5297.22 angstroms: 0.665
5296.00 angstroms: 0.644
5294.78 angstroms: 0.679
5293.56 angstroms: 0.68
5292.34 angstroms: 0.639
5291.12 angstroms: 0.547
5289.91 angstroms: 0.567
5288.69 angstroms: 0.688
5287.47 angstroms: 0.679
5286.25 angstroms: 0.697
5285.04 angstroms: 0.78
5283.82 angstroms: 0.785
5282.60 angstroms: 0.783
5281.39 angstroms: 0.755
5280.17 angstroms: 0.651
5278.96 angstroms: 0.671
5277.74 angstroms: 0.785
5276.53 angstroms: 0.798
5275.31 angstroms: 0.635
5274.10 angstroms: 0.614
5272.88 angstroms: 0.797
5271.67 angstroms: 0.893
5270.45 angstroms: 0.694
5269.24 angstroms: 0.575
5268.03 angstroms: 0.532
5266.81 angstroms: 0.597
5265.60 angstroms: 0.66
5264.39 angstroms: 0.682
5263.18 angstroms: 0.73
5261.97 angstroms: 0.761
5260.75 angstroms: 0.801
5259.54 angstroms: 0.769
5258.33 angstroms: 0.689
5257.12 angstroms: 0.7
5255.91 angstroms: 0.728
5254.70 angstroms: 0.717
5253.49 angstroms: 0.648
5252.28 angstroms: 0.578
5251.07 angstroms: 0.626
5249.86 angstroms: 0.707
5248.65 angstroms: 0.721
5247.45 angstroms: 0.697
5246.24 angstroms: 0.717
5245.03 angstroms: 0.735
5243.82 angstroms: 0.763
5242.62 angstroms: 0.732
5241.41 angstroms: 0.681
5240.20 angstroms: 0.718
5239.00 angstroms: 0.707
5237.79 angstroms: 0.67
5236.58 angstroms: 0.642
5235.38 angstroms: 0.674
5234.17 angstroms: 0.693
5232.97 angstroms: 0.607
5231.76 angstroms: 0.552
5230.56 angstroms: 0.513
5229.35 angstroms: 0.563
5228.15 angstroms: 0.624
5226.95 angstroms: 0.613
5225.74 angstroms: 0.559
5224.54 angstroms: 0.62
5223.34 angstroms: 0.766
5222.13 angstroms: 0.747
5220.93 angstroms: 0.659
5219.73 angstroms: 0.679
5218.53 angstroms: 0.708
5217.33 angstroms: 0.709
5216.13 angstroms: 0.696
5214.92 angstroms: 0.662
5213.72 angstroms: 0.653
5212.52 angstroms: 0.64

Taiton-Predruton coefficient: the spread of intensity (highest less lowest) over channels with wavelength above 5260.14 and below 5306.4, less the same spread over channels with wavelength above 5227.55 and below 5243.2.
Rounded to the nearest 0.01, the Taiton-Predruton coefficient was 0.14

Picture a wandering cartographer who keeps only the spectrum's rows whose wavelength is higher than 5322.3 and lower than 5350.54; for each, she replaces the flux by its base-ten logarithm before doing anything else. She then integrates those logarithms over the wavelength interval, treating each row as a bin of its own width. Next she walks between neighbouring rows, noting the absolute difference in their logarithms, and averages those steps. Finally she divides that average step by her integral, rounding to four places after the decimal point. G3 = -0.0064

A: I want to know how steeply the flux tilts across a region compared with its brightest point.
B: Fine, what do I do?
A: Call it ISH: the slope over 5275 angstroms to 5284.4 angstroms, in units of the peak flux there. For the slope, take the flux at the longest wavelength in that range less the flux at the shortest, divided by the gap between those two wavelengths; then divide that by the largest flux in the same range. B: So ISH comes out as 0.022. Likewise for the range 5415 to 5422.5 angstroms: 0.004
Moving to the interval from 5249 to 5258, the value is -0.001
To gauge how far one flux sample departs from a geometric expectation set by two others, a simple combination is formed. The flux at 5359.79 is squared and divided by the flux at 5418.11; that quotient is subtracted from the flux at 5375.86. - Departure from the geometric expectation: 0.12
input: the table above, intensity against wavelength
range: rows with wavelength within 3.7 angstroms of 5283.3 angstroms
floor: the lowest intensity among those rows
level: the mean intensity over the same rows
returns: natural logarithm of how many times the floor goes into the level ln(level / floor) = 0.13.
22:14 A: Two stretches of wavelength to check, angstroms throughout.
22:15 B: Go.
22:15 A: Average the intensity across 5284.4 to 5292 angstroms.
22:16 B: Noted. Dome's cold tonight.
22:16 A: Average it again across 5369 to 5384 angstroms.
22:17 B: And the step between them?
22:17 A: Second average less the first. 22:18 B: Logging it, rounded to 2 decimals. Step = 0.07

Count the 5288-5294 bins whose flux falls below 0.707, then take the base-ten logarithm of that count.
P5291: 0.70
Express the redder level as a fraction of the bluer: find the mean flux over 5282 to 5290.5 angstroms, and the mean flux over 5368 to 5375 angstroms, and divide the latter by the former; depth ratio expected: 1.04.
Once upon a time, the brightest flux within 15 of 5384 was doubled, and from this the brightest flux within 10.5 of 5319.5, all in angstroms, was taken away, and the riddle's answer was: 0.69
